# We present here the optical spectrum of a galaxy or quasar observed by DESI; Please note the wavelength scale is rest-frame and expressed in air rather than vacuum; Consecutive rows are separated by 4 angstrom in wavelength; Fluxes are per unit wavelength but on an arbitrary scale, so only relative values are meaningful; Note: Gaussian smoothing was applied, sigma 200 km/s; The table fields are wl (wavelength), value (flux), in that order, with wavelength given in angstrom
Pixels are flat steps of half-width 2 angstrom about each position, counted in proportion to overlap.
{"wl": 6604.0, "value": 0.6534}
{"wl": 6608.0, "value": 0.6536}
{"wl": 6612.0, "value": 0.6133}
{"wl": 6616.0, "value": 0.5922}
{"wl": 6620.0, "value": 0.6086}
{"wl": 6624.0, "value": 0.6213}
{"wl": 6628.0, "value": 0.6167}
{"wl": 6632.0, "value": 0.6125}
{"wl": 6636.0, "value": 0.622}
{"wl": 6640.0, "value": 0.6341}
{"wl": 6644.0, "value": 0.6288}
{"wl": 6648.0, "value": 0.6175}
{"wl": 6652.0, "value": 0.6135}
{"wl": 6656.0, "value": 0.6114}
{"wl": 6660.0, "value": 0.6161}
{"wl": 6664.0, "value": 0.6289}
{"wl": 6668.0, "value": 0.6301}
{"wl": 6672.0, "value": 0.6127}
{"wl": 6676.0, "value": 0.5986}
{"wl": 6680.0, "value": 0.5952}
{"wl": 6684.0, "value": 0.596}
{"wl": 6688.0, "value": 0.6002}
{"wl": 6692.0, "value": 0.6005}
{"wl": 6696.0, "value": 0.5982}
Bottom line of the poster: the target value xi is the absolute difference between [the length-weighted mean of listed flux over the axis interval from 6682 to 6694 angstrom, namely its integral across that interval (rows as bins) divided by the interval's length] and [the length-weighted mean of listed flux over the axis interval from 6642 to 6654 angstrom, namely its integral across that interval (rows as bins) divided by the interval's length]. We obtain 0.0210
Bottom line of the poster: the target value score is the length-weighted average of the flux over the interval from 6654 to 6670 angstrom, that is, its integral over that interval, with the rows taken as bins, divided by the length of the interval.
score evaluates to 0.622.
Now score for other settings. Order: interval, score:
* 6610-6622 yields 0.605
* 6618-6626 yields 0.615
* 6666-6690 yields 0.605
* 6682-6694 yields 0.599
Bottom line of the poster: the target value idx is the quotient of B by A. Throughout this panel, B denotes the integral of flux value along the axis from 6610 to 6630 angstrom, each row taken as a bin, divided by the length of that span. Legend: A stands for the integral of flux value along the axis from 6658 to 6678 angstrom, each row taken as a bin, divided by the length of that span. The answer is 0.99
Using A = 0.617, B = 0.6104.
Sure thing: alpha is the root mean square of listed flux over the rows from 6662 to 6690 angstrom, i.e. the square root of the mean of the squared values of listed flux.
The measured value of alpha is 0.609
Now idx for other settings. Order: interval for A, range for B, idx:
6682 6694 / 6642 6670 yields 1.04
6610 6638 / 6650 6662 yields 1.00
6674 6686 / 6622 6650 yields 1.04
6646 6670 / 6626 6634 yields 0.99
